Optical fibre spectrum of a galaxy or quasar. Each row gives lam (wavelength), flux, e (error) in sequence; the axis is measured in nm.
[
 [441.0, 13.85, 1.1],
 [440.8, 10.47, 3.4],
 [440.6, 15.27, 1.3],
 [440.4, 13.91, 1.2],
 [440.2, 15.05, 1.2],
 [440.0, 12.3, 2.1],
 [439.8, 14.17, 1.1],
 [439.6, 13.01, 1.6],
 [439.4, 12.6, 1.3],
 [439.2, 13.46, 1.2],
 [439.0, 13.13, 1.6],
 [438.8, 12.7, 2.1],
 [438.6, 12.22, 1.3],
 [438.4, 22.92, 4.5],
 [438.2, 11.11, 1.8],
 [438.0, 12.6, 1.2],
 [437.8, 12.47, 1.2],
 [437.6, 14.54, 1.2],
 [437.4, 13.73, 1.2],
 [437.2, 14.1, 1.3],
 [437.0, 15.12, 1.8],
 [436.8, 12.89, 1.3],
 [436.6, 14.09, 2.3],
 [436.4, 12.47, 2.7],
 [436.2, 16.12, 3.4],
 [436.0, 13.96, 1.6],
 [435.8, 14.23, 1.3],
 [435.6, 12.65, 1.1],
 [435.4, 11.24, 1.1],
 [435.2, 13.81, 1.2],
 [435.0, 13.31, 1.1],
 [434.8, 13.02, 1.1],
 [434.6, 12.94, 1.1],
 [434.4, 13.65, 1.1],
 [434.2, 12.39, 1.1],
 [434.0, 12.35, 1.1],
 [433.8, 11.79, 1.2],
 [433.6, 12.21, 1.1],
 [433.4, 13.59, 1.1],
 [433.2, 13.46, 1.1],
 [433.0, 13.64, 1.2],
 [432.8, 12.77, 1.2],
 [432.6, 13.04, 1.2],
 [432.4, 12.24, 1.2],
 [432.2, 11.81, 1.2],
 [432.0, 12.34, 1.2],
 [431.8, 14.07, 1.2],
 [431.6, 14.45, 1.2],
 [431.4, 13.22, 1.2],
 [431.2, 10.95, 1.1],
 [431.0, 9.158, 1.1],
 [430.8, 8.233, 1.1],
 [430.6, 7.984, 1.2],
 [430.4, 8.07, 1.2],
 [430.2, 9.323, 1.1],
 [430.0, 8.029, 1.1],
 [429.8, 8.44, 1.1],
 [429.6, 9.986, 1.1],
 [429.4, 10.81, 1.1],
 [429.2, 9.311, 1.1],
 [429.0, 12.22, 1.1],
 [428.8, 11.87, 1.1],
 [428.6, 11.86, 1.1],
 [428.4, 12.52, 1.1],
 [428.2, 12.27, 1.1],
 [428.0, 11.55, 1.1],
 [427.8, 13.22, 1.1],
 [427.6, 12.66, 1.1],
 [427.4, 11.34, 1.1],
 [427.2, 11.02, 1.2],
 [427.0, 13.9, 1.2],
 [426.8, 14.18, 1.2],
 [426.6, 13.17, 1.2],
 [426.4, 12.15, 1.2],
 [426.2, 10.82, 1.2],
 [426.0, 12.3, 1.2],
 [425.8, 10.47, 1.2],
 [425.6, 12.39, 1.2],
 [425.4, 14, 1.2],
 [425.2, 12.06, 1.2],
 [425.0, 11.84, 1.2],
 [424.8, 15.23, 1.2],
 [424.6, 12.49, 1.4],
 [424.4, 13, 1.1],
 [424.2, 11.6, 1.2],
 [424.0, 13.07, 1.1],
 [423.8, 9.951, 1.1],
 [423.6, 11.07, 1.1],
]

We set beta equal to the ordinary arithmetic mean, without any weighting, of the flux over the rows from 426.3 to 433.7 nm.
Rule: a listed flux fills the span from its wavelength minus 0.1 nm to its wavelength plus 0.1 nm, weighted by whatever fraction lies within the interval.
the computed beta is 11.7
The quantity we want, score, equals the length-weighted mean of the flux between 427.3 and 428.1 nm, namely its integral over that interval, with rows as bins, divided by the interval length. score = 12.2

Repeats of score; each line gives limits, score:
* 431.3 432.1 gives 13.5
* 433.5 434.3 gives 12.2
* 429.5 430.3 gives 8.9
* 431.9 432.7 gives 12.4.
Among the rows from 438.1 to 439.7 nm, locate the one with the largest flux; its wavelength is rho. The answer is 438.4 nm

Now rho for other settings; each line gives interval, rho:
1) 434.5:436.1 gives 435.8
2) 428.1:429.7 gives 428.4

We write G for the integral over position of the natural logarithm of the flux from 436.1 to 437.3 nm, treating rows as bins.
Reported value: 3.2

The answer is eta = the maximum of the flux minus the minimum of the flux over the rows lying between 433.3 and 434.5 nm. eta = 2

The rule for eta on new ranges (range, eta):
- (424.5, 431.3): 7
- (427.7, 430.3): 5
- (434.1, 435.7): 3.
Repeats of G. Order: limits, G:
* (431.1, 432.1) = 2.6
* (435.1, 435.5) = 1.0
